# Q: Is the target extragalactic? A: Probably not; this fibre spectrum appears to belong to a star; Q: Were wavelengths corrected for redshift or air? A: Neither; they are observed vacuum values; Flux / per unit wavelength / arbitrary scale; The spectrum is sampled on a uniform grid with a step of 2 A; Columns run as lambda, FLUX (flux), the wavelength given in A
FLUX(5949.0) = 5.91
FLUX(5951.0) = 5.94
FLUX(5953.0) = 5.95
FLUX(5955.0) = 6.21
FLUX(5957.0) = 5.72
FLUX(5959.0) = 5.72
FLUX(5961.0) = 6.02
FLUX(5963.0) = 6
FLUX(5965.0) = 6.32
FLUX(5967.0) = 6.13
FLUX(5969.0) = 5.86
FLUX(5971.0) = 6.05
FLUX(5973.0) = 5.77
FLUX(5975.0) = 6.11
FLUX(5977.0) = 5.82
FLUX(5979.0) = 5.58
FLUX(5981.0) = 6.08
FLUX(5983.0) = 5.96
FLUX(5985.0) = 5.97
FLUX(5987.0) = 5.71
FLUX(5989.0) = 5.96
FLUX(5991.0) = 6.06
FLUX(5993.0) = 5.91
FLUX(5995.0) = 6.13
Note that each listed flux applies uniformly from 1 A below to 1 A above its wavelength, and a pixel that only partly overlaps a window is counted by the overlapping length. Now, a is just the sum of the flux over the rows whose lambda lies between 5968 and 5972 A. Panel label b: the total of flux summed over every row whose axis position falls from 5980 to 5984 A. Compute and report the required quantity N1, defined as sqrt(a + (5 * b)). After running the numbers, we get 8.49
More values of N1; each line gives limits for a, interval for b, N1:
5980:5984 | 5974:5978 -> 8.47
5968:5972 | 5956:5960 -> 8.31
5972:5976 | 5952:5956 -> 8.53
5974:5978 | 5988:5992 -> 8.49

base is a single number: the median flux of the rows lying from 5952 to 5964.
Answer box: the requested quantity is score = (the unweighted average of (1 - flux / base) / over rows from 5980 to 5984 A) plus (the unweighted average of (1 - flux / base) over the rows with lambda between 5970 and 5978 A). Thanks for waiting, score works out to -0.001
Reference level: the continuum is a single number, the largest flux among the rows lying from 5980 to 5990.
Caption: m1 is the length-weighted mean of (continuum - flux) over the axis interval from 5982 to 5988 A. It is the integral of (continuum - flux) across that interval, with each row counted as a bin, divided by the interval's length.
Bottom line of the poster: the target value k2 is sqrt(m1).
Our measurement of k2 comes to 0.45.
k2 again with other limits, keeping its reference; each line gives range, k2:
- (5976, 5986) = 0.44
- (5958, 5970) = 0.27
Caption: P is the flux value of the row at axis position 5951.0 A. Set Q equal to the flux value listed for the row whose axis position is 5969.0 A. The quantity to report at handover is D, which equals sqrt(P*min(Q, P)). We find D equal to 5.90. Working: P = 5.94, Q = 5.86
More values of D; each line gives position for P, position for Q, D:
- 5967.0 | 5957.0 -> 5.92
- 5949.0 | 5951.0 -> 5.91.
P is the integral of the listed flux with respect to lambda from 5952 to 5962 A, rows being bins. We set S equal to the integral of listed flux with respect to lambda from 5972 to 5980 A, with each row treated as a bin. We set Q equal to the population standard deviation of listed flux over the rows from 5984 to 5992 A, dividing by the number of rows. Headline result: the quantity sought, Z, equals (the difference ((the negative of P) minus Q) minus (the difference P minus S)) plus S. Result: -25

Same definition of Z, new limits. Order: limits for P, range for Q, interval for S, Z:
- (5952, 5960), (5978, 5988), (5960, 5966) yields -21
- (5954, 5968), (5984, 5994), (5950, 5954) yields -121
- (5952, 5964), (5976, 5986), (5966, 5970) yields -95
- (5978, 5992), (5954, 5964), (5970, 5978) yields -70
